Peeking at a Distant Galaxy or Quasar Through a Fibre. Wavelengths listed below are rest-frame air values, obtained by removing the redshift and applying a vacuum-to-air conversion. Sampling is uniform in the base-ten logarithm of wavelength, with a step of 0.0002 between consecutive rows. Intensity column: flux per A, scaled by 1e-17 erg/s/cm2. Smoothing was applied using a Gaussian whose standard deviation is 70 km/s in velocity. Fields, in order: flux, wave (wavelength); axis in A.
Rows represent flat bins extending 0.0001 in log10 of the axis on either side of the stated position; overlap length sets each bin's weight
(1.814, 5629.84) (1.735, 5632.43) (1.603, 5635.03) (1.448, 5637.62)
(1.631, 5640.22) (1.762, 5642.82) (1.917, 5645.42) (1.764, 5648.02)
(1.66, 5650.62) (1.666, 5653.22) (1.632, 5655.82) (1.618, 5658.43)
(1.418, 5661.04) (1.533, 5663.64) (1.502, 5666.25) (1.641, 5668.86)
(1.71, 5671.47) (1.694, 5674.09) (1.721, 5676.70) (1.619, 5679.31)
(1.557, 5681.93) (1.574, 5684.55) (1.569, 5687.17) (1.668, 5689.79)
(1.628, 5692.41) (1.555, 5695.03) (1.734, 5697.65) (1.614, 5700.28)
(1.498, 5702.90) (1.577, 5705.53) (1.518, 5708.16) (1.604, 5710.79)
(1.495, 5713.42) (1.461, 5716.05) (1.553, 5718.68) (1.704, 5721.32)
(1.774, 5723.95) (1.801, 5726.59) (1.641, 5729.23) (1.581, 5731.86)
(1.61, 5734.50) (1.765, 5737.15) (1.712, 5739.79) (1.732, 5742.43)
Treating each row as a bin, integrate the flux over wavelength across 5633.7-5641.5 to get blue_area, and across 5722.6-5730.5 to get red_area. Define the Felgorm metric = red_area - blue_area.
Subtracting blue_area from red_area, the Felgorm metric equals 1.6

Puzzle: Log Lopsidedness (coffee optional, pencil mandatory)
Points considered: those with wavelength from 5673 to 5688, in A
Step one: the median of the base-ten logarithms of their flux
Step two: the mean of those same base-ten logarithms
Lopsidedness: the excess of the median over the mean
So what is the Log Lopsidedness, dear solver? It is -0.007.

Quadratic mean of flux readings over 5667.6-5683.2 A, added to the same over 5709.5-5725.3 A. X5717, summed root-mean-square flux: 3.260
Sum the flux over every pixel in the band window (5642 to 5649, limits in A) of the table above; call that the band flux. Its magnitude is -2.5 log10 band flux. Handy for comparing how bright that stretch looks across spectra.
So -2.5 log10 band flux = -1.84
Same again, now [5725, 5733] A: -1.75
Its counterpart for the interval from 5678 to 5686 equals -1.69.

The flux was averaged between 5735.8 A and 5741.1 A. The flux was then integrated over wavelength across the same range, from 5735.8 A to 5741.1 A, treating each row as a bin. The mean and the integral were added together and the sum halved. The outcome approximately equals 5.5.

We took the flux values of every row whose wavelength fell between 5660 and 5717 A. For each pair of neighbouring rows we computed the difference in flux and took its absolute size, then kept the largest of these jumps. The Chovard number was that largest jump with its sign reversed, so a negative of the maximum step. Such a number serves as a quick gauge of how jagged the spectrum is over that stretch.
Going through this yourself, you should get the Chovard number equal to -0.179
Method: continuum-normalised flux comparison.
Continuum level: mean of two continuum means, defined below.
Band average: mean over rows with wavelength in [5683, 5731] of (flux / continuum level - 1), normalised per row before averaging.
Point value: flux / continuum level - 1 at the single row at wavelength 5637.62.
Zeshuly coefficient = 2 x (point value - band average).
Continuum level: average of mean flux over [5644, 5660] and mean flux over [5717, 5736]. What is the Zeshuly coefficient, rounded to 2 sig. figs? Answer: -0.19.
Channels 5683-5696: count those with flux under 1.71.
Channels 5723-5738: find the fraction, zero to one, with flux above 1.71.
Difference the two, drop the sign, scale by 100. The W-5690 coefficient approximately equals 450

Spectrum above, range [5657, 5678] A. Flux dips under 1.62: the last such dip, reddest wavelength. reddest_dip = 5666.25 A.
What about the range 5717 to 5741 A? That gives 5734.50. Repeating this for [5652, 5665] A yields 5663.64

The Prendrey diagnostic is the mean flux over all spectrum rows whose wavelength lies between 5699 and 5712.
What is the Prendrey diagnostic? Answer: 1.56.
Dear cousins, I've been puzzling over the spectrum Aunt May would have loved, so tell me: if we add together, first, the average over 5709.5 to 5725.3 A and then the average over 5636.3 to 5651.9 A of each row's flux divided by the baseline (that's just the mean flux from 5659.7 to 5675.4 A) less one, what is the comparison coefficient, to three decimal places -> 0.082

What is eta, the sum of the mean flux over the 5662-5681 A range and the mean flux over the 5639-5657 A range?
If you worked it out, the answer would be 3.35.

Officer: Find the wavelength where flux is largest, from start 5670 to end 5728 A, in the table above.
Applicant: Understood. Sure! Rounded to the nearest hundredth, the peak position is 5726.59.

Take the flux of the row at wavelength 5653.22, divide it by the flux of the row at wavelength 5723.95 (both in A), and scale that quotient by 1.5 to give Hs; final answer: 1.41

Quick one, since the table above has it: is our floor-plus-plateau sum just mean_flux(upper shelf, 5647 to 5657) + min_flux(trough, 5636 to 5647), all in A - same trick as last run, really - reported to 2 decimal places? 3.13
